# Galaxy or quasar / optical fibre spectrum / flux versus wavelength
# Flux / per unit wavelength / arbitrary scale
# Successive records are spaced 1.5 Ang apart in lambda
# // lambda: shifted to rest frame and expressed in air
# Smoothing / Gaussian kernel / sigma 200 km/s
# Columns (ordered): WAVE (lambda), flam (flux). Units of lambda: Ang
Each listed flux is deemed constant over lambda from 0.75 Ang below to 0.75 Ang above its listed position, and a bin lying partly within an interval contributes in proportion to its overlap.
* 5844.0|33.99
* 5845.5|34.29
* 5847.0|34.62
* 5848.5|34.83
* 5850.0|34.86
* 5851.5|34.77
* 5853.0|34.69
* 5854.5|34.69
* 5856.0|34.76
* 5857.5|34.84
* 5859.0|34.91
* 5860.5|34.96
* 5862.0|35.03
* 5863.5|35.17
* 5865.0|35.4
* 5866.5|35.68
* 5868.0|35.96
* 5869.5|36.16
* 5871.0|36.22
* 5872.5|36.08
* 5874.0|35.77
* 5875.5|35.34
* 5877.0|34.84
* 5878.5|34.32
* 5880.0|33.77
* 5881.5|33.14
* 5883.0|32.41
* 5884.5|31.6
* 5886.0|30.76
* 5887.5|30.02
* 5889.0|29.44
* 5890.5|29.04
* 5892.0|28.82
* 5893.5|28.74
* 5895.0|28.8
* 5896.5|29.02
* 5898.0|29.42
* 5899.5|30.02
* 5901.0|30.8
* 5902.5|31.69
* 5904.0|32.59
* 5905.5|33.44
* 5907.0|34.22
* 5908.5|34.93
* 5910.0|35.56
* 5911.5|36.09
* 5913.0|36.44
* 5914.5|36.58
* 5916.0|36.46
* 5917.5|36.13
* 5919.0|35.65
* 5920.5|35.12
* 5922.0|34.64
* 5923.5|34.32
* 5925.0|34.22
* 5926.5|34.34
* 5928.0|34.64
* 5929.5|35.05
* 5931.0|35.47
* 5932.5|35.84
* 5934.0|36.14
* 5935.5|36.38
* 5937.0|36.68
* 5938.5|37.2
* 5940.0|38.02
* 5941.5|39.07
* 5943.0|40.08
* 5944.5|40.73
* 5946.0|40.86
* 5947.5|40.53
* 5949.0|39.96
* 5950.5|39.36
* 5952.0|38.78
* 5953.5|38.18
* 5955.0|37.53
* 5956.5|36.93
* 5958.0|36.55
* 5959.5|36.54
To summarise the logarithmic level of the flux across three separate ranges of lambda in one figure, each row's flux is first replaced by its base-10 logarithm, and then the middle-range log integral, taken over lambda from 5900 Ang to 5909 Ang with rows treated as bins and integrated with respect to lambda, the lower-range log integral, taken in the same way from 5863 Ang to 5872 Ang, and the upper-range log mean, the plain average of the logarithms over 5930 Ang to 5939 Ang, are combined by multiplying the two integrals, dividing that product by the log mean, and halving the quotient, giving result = 61.2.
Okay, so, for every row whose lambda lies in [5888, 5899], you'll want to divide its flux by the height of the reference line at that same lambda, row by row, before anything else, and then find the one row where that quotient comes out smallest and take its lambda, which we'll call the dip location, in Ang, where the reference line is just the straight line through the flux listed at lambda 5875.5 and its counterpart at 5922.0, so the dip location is 5893.5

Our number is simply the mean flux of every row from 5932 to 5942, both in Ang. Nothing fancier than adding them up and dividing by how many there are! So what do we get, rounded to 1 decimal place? 37.0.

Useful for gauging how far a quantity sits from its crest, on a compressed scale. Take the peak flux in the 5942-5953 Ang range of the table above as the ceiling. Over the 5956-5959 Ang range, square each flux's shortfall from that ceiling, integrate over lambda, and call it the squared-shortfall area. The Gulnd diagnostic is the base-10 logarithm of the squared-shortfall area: 1.7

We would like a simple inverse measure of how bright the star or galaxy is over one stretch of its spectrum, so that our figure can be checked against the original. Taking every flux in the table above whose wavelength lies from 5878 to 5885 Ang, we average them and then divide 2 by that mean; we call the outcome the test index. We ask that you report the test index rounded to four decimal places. 0.0605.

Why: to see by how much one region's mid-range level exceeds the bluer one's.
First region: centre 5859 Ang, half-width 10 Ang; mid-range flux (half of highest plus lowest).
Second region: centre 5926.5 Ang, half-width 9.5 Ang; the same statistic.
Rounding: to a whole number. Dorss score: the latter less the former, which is 0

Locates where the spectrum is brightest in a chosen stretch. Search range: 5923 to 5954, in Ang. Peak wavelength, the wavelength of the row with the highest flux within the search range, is 5946.0 Ang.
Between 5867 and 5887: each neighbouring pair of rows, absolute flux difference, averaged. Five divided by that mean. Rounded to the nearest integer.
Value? 10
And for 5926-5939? 14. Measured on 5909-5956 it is 11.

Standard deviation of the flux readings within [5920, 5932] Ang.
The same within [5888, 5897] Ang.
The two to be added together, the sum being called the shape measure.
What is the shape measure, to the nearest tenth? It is 0.7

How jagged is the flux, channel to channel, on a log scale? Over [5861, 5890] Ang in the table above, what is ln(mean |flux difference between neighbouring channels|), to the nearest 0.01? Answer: -0.81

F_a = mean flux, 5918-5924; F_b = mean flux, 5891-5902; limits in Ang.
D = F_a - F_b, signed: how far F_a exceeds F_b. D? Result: 5.6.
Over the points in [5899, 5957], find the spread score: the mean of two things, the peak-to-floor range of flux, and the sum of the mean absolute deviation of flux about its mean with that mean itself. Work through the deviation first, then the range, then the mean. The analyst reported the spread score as 24.5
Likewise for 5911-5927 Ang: 19.3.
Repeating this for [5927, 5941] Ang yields 20.2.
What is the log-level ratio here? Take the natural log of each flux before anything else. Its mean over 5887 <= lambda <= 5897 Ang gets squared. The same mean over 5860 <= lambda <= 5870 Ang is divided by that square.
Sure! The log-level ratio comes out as 0.31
